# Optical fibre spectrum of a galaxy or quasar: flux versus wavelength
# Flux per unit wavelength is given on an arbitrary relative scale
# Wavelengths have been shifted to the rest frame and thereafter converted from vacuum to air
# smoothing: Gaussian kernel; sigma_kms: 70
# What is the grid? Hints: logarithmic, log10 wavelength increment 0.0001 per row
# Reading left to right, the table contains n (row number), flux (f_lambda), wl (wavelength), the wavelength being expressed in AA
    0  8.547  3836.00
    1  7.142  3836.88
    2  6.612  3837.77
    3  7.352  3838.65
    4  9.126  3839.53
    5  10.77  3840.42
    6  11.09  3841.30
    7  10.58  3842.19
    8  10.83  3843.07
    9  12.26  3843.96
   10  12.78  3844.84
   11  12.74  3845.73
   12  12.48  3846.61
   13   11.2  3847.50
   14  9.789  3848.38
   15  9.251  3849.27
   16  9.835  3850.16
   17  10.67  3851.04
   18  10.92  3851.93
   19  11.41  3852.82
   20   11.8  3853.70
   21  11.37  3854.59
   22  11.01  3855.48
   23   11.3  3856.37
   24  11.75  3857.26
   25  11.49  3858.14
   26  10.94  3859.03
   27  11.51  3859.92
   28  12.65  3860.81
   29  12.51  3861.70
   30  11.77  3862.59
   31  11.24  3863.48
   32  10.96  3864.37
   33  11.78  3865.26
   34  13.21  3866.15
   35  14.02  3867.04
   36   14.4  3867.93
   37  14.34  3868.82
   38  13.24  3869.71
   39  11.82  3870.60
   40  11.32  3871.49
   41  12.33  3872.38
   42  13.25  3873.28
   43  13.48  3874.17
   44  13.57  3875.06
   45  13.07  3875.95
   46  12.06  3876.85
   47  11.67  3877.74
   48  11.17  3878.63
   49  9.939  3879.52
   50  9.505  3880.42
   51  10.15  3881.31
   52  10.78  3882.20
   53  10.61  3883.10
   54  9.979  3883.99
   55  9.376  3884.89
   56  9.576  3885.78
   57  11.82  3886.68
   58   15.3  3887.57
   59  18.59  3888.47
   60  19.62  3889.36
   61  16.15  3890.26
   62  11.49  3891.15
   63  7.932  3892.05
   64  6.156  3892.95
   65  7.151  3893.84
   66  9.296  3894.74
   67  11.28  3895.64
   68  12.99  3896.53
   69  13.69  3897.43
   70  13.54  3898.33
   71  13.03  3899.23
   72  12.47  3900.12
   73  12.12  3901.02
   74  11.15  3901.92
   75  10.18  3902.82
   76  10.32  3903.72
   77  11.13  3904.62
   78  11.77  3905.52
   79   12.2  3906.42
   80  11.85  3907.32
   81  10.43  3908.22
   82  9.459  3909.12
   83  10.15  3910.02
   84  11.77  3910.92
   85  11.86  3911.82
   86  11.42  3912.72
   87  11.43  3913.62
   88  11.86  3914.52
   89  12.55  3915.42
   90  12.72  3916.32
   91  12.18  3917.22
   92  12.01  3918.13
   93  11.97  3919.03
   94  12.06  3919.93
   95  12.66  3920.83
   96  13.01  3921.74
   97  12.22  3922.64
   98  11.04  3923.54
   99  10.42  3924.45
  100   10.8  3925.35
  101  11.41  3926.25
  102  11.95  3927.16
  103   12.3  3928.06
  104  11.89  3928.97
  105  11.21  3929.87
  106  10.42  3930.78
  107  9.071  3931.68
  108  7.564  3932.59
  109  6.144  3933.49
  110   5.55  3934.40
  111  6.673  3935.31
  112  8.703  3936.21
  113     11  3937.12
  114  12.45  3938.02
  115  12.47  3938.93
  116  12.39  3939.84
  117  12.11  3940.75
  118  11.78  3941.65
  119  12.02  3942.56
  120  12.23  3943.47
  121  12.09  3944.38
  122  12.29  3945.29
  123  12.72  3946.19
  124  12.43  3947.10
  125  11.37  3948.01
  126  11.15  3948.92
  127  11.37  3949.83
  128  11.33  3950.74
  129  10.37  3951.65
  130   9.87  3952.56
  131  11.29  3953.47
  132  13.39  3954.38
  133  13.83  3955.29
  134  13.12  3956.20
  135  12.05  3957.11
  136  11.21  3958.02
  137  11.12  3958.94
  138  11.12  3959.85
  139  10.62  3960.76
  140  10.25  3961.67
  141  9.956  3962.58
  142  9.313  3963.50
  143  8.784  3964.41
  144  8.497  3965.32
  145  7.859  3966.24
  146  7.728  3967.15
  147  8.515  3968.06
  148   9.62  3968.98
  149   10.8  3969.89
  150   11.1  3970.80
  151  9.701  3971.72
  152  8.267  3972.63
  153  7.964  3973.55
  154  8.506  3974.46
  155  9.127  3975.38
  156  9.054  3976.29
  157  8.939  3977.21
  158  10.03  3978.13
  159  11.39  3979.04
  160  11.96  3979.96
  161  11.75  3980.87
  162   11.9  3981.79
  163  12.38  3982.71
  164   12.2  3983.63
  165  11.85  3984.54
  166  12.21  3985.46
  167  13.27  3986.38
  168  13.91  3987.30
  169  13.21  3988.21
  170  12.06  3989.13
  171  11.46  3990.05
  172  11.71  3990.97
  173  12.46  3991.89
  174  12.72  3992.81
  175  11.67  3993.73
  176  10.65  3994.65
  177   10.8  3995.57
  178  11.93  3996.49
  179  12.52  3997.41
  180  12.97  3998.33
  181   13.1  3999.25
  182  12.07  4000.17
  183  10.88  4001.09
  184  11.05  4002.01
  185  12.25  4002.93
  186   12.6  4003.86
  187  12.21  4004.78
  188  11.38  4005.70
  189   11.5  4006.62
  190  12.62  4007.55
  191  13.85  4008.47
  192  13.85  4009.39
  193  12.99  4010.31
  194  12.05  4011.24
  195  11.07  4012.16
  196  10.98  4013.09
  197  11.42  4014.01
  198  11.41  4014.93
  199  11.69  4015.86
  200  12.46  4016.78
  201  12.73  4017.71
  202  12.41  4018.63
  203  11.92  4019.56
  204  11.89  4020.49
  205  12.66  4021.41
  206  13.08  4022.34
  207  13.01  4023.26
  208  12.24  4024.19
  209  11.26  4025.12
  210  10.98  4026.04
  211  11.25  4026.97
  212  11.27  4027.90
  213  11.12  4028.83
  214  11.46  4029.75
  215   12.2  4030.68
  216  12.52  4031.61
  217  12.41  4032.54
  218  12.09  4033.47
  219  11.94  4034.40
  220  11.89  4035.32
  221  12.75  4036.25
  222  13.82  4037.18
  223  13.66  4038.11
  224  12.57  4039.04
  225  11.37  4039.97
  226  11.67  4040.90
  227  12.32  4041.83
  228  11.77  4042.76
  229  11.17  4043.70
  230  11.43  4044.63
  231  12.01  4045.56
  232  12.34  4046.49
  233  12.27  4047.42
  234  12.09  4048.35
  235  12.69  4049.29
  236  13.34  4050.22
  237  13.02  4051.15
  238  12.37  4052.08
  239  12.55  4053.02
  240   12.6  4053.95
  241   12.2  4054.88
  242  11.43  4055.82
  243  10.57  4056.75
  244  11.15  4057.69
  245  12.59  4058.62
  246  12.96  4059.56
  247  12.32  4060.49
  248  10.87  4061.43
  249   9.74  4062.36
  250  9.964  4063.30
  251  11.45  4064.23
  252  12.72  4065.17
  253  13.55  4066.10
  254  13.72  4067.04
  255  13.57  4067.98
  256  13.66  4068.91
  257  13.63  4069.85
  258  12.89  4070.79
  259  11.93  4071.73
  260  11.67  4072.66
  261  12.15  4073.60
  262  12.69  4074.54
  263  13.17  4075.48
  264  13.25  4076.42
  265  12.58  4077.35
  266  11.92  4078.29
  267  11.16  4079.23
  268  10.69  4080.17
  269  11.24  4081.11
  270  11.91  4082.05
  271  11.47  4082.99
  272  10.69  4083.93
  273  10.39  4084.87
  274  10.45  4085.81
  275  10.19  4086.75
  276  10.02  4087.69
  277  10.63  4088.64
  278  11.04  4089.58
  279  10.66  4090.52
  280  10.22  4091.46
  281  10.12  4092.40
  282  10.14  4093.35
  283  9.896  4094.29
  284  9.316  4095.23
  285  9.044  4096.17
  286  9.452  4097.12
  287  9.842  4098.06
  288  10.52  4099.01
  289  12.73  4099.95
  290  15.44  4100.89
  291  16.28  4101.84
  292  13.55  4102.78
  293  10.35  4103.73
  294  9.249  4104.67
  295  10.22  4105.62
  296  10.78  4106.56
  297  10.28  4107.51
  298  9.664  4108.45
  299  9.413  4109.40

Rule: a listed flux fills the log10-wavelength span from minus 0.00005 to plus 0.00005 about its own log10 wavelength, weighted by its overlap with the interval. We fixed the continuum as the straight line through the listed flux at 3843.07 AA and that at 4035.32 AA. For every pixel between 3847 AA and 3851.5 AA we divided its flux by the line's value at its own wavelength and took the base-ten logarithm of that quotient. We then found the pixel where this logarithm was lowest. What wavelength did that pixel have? 3849.27 AA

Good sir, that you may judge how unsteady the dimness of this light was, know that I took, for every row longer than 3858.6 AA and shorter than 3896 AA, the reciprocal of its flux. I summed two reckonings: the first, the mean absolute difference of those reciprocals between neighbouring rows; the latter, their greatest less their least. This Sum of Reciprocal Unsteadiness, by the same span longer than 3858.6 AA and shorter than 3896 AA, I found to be 0.12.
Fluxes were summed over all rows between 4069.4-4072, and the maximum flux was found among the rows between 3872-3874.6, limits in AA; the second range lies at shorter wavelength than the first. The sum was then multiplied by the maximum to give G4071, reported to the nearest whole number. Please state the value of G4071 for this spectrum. 518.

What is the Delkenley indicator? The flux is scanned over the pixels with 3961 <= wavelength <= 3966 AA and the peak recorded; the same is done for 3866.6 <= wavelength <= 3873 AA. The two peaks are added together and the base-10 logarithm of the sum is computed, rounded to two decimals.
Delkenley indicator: 1.39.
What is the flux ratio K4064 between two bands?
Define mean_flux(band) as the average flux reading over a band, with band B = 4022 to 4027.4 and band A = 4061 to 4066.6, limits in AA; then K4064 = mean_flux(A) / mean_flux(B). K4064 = 0.95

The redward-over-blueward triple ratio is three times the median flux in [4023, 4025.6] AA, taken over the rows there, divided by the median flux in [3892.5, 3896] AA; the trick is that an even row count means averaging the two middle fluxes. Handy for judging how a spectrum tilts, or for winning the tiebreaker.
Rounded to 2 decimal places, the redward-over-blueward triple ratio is 4.47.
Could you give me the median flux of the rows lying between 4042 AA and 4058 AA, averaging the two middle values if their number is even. 12.20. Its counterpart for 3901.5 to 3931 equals 11.77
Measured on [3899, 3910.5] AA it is 11.15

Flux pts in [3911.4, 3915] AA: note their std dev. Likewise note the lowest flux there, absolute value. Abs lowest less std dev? 11.2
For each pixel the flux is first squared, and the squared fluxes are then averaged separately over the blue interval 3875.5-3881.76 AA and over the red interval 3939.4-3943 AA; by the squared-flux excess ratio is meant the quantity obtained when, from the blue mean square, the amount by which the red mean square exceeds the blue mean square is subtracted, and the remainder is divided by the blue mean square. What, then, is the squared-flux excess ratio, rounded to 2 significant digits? 0.83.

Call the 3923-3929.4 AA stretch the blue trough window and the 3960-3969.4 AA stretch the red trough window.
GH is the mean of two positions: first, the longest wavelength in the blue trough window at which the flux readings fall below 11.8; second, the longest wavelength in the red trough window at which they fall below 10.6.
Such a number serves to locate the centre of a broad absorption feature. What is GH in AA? 3947.6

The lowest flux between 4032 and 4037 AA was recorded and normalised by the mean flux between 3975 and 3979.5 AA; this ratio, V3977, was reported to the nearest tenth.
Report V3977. 1.2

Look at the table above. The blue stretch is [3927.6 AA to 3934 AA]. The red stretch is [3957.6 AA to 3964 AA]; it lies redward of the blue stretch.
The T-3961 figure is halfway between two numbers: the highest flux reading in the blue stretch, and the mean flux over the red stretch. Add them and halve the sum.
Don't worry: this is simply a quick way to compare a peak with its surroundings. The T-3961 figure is 11.4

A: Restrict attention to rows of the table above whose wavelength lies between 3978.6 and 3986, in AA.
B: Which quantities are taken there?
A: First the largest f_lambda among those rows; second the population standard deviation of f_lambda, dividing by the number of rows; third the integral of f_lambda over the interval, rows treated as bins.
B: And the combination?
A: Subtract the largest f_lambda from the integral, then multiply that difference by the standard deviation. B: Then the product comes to 22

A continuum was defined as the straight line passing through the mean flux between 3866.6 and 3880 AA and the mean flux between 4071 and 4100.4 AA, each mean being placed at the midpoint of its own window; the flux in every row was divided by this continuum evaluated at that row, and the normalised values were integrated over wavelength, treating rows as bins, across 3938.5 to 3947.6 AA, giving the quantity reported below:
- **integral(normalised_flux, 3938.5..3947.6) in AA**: 9.2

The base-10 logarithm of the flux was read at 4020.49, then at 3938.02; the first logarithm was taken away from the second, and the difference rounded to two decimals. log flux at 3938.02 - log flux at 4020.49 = 0.02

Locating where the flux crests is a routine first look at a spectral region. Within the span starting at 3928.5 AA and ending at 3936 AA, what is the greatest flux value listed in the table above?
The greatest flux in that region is 11.89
